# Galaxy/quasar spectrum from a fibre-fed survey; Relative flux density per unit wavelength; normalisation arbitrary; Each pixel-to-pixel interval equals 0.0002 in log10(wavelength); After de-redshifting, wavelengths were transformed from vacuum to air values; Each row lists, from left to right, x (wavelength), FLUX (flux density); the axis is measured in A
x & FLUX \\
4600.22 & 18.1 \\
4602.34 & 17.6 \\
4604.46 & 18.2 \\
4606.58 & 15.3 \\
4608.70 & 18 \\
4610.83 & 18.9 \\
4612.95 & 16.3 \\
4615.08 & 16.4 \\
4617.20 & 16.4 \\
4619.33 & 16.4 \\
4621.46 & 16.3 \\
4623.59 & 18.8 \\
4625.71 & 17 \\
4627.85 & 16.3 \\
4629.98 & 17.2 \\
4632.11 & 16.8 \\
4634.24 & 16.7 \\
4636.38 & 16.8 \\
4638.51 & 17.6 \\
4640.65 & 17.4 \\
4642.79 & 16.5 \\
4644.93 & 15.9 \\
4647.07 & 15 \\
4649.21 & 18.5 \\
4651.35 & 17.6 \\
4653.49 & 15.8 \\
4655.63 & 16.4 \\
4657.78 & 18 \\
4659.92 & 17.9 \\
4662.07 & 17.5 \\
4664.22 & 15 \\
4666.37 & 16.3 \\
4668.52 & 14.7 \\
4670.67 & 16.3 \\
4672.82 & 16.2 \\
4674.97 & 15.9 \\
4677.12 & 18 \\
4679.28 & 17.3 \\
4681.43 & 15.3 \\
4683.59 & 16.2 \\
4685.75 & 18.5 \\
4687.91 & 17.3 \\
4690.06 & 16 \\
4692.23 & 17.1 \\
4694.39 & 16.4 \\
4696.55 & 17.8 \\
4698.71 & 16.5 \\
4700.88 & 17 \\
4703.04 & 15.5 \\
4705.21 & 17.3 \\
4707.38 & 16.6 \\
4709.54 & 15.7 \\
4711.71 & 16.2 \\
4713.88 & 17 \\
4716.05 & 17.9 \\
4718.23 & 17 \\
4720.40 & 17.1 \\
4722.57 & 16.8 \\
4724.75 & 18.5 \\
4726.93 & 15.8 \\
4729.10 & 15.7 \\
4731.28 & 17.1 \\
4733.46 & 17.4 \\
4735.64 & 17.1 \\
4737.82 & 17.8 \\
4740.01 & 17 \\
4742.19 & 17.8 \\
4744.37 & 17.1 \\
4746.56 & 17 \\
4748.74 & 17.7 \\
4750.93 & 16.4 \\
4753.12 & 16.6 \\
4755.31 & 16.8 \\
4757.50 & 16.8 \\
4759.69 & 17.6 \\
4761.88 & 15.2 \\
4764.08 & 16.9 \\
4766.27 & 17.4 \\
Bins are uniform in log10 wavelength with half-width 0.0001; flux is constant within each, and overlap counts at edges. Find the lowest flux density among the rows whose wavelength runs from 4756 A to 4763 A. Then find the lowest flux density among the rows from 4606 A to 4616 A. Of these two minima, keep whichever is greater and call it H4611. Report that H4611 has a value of 15.3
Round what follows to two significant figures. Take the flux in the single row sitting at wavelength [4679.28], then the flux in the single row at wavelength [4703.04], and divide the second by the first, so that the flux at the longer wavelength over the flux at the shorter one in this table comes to 0.90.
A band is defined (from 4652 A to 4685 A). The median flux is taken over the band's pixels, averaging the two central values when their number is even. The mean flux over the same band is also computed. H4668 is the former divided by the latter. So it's 0.99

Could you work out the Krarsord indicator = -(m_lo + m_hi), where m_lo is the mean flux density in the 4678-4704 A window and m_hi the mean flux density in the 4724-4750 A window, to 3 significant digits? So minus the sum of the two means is -33.9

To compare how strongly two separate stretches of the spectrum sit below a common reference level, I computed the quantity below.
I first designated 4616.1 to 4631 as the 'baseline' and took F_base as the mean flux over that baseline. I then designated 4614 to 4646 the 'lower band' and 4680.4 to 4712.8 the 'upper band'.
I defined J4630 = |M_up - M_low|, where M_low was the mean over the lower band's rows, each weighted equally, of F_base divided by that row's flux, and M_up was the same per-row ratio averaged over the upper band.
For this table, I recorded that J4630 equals 0.014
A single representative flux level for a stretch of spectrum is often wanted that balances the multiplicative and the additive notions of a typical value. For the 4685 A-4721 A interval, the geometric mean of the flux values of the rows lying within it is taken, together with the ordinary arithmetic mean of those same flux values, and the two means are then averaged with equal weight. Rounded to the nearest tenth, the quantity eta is 16.9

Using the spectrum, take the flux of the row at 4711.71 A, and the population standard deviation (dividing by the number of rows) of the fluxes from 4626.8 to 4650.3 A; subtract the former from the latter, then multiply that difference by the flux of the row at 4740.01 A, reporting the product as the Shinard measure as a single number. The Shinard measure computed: -261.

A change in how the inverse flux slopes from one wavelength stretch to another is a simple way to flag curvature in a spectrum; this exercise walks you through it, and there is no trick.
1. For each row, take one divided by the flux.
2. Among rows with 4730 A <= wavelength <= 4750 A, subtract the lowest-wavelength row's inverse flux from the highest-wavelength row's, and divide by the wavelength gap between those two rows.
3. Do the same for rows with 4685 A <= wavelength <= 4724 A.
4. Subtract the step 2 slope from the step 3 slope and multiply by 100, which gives 0.026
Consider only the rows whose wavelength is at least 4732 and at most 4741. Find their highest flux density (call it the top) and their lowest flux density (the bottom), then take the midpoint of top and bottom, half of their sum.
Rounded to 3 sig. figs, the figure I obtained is 17.4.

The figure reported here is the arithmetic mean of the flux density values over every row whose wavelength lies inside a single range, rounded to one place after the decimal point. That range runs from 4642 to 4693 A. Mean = 16.6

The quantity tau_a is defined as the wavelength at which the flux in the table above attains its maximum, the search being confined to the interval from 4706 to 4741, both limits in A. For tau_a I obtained 4724.75 A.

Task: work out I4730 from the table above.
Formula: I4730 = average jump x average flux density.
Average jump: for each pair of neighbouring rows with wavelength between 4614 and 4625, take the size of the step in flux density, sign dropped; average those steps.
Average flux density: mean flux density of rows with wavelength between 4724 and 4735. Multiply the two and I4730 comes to 11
